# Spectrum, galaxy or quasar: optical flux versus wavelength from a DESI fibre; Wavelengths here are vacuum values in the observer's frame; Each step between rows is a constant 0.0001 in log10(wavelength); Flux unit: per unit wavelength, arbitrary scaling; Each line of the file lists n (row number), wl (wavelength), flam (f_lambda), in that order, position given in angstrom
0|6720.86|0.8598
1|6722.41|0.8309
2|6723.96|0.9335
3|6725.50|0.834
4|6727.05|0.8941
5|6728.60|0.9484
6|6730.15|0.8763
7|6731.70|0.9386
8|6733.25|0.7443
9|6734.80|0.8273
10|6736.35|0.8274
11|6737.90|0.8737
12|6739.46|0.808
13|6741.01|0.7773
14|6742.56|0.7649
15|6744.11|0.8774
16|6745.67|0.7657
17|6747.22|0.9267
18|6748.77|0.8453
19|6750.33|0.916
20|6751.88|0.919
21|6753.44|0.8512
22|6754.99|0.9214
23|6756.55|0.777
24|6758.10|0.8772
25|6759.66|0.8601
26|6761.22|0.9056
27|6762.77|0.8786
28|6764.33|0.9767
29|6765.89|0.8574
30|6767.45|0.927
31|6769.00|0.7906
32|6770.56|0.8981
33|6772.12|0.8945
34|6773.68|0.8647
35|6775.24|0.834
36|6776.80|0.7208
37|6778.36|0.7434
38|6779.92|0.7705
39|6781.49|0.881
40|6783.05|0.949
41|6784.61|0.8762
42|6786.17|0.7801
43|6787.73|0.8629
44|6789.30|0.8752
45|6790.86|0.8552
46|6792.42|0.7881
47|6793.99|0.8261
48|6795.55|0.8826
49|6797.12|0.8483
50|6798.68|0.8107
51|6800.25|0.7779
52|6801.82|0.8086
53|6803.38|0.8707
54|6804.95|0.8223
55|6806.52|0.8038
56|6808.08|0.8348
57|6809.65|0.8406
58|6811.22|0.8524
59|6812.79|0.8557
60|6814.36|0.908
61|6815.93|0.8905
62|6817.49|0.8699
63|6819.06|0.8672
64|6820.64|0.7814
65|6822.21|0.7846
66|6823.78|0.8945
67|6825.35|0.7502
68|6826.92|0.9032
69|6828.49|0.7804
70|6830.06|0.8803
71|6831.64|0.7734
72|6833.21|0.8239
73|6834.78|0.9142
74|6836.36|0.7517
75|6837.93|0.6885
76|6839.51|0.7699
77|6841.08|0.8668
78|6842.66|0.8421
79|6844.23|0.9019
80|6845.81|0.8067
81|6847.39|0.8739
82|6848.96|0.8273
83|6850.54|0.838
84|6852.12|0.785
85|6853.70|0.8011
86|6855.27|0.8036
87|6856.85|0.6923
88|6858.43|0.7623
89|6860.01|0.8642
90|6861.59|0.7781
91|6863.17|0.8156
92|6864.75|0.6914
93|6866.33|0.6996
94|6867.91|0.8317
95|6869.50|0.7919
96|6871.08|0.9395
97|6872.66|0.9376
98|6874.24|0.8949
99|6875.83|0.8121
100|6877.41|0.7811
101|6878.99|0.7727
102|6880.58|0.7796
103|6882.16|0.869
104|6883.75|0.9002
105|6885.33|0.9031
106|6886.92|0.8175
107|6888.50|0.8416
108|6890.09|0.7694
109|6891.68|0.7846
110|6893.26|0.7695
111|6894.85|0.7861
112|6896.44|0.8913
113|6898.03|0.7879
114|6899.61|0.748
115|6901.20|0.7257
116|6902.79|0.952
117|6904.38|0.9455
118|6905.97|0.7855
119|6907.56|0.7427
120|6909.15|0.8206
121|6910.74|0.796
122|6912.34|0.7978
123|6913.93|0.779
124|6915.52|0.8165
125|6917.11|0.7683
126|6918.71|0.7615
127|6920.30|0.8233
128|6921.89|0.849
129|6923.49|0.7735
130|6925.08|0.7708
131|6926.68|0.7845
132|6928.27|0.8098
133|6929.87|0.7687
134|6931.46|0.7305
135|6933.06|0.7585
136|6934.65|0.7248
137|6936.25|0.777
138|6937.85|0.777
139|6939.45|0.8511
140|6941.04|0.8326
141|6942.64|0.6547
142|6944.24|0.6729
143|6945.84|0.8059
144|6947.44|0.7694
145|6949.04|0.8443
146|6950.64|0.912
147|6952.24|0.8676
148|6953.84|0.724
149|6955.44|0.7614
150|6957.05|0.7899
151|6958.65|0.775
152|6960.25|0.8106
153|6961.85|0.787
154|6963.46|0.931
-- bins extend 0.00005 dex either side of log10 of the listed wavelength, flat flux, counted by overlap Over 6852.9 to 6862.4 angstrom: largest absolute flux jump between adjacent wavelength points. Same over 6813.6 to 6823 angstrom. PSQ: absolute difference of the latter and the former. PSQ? 0.03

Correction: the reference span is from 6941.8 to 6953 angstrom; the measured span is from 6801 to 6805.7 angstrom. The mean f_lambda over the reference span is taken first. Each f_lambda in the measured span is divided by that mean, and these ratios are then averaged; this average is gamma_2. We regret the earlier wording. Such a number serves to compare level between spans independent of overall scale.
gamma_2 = 1.06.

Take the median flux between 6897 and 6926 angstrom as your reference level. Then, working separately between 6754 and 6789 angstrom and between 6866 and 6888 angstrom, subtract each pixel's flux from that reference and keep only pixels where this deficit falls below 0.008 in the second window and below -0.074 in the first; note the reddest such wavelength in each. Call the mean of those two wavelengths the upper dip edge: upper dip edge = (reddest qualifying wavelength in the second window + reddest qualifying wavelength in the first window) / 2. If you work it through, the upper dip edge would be 6837.3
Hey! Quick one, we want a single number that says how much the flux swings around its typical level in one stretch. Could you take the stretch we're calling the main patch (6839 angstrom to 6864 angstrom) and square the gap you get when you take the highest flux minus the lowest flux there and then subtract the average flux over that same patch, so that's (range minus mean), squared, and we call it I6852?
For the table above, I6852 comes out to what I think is 0.37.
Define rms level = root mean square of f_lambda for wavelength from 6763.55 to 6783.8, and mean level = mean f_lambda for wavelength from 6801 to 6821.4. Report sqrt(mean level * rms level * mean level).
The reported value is 0.78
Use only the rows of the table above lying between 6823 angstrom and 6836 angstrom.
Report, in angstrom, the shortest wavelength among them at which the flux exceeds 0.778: 6823.78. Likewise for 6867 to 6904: 6867.91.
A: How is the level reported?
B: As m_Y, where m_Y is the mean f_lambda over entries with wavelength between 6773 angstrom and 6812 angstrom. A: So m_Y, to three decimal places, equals 0.831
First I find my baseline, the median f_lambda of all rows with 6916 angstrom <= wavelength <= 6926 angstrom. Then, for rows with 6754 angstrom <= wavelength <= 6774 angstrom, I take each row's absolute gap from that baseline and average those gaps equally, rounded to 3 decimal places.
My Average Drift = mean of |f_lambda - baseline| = 0.107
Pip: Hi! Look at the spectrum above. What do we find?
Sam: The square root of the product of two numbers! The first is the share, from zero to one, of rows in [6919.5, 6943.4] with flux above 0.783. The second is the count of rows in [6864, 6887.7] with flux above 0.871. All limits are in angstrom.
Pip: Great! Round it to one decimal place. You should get 1.4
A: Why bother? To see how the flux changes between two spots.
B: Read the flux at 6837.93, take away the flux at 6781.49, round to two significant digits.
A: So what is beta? -0.19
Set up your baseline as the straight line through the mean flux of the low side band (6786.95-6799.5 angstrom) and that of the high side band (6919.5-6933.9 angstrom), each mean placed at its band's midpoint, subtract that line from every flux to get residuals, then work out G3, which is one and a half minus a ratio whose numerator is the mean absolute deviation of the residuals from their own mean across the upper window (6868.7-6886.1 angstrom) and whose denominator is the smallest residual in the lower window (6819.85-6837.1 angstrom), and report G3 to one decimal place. 2.3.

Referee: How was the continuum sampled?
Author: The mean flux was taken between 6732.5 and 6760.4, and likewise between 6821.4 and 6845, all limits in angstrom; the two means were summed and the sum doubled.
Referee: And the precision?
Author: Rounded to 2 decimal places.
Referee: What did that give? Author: 3.33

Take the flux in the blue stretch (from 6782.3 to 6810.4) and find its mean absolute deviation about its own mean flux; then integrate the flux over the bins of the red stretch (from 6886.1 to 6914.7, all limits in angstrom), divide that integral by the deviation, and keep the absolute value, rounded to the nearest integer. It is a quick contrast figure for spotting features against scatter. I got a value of 684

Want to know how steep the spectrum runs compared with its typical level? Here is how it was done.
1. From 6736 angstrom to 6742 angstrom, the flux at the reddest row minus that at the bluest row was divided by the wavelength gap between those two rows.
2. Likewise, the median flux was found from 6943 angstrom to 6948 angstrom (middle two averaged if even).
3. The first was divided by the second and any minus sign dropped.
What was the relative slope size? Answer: 0.014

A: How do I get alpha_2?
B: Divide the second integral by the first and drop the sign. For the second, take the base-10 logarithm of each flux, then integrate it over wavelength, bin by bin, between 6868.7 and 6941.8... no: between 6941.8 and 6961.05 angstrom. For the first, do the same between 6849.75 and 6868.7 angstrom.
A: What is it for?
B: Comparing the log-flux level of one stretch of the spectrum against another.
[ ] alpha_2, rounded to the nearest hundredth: 1.01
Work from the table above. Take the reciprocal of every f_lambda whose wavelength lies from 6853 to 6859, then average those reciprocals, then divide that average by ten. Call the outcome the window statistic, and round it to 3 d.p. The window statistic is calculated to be 0.131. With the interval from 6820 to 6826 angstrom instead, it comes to 0.125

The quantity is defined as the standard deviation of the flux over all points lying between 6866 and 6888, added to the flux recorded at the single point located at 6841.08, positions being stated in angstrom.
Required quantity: 0.94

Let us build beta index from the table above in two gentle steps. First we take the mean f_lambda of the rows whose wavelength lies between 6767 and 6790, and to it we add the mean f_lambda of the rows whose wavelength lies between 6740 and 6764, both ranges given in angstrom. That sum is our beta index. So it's 1.70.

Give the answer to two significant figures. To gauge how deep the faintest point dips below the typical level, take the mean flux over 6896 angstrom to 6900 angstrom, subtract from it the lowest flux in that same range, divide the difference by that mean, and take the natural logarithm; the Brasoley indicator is -2.6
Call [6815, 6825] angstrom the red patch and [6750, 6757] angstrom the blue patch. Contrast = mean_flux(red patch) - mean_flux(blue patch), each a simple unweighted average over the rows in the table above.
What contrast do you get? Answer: -0.03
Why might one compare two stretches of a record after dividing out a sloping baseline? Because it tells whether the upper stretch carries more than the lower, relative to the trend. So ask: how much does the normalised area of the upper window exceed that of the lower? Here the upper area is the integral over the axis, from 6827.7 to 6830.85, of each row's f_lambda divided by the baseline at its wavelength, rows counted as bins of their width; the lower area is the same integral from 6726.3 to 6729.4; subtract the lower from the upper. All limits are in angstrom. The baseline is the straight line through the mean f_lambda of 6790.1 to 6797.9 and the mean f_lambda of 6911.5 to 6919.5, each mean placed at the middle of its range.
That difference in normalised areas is -0.1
